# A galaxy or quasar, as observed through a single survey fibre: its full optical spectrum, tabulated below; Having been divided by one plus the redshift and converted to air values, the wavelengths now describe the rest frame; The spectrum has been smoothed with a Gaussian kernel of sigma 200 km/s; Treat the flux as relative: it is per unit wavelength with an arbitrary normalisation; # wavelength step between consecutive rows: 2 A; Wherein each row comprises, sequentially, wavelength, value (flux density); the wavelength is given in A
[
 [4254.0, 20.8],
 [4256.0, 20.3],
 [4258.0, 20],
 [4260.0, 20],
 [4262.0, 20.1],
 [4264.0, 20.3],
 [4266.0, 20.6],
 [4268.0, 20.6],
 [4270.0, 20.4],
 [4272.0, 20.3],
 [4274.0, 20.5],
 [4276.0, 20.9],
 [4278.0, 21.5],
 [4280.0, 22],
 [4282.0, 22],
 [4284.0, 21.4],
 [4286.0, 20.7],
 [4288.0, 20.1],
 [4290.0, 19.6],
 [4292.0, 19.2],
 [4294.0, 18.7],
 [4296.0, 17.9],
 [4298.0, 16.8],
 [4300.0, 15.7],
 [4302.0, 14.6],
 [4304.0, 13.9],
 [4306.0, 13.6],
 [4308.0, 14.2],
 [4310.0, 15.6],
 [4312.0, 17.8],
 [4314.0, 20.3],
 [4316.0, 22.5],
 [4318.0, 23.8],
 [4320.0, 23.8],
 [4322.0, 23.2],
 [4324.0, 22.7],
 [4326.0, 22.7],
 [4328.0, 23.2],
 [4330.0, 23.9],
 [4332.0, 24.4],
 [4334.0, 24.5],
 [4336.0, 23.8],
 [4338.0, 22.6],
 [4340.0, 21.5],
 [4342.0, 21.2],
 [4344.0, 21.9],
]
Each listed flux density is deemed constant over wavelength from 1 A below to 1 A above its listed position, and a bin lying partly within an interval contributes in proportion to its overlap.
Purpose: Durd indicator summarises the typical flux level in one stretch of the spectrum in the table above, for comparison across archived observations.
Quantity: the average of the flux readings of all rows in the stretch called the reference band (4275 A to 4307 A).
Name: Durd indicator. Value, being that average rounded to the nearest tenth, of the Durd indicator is 18.7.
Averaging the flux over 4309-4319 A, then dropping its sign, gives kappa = 20.0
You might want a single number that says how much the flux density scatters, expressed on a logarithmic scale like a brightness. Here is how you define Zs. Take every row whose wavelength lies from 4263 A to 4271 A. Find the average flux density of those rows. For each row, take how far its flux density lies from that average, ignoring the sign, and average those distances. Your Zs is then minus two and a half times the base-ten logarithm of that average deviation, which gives 2.3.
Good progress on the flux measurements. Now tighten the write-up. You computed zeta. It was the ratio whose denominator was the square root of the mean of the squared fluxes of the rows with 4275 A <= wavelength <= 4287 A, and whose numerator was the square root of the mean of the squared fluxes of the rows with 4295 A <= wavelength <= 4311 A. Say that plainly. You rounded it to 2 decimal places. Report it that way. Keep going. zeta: 0.72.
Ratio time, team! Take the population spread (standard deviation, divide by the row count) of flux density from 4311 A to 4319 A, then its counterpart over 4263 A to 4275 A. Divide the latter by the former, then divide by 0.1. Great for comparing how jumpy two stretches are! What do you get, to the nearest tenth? 0.6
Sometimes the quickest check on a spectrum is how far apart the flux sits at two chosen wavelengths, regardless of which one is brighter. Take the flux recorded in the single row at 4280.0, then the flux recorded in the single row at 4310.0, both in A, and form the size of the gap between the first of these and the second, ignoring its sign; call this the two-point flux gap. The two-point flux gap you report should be 6.4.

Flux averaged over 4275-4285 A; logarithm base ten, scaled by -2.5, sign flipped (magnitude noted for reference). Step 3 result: 3.3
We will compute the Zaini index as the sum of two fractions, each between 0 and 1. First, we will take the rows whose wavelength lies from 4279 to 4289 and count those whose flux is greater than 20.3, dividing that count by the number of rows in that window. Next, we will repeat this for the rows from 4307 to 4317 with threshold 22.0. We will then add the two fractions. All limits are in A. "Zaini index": 1.00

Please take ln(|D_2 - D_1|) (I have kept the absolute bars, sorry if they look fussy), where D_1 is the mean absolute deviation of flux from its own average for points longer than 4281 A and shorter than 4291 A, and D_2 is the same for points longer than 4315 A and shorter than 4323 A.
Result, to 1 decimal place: -1.3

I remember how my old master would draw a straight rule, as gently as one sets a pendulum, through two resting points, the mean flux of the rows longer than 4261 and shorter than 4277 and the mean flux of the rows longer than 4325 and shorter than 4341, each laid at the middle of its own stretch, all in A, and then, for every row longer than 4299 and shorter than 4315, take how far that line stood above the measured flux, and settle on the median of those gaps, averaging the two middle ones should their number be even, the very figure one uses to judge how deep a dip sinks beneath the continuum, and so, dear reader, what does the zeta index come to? 7.0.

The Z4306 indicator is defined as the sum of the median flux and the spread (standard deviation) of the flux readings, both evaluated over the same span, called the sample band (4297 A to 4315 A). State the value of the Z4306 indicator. 18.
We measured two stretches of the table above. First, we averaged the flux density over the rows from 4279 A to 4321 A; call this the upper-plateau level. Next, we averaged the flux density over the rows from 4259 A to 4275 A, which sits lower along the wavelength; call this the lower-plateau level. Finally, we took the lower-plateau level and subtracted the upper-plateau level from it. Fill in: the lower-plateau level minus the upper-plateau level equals 1.6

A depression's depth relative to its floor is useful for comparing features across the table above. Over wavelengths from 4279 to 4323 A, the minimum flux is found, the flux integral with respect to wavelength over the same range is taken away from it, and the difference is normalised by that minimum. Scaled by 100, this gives -6038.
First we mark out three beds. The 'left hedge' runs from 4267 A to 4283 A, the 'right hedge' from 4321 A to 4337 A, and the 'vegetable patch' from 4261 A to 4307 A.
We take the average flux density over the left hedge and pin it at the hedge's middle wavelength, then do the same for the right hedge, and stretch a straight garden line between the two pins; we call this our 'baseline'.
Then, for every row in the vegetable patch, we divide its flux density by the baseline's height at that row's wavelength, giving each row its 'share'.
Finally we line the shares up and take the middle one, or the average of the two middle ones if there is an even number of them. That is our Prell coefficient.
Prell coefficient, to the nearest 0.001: 0.972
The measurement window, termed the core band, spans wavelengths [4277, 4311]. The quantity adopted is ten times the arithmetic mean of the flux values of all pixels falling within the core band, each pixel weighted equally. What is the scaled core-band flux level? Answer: 181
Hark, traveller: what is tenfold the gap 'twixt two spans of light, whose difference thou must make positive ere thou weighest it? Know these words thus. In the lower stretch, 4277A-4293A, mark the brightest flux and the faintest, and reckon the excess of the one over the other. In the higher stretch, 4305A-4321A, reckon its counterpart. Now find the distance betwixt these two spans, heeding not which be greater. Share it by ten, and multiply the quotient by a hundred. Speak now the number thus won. 74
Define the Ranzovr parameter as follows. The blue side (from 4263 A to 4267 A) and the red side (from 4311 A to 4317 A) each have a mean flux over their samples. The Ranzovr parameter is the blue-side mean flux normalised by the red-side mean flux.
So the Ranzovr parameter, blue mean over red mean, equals 1.01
